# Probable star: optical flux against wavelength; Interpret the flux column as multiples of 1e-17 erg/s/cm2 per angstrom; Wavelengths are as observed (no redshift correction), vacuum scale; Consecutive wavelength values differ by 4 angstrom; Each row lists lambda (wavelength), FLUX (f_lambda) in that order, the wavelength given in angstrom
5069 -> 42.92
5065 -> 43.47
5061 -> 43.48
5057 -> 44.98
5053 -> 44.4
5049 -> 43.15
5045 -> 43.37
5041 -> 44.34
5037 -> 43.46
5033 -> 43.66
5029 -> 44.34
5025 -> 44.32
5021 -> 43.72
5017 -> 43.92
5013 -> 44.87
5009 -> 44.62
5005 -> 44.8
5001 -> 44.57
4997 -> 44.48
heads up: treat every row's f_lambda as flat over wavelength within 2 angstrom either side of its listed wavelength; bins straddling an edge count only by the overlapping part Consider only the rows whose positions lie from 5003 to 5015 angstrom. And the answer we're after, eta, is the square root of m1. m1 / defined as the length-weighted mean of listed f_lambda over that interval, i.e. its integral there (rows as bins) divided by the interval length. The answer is 6.69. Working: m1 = 44.8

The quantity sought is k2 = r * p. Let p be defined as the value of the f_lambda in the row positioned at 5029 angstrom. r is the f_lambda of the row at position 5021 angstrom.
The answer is 1939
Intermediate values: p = 44.34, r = 43.72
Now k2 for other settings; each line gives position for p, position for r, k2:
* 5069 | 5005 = 1923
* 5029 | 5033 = 1936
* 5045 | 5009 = 1935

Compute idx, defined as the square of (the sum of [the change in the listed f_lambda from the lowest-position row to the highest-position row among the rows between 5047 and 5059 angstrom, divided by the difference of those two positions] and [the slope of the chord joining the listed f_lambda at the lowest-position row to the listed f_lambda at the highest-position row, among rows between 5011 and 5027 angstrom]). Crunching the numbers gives 0.033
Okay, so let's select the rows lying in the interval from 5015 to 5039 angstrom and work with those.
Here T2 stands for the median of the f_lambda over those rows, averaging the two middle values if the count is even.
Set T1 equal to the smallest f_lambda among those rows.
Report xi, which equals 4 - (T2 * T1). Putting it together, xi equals -1900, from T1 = 43.46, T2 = 43.8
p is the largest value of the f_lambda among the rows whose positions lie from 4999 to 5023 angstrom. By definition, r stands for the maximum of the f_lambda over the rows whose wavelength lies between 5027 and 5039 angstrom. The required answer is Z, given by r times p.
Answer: 1990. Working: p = 44.87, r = 44.34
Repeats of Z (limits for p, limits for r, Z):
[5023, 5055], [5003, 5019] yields 1992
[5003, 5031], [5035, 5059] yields 2018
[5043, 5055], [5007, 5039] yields 1992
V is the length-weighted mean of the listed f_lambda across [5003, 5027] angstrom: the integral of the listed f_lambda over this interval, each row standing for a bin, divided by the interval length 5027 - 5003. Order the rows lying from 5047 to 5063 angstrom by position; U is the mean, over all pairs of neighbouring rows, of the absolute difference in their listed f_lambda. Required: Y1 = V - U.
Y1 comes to 43.3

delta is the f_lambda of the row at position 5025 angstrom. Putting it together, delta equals 44.32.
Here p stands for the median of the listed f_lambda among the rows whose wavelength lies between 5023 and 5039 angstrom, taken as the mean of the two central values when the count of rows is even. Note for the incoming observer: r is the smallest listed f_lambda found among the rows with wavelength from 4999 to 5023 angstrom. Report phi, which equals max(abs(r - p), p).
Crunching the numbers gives 44.0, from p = 44.0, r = 43.72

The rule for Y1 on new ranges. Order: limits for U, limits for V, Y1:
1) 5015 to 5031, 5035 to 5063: 43.6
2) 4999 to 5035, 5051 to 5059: 44.3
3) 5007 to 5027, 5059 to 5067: 43.0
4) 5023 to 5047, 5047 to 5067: 43.3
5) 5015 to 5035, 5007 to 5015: 44.4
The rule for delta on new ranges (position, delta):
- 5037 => 43.46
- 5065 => 43.47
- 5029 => 44.34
